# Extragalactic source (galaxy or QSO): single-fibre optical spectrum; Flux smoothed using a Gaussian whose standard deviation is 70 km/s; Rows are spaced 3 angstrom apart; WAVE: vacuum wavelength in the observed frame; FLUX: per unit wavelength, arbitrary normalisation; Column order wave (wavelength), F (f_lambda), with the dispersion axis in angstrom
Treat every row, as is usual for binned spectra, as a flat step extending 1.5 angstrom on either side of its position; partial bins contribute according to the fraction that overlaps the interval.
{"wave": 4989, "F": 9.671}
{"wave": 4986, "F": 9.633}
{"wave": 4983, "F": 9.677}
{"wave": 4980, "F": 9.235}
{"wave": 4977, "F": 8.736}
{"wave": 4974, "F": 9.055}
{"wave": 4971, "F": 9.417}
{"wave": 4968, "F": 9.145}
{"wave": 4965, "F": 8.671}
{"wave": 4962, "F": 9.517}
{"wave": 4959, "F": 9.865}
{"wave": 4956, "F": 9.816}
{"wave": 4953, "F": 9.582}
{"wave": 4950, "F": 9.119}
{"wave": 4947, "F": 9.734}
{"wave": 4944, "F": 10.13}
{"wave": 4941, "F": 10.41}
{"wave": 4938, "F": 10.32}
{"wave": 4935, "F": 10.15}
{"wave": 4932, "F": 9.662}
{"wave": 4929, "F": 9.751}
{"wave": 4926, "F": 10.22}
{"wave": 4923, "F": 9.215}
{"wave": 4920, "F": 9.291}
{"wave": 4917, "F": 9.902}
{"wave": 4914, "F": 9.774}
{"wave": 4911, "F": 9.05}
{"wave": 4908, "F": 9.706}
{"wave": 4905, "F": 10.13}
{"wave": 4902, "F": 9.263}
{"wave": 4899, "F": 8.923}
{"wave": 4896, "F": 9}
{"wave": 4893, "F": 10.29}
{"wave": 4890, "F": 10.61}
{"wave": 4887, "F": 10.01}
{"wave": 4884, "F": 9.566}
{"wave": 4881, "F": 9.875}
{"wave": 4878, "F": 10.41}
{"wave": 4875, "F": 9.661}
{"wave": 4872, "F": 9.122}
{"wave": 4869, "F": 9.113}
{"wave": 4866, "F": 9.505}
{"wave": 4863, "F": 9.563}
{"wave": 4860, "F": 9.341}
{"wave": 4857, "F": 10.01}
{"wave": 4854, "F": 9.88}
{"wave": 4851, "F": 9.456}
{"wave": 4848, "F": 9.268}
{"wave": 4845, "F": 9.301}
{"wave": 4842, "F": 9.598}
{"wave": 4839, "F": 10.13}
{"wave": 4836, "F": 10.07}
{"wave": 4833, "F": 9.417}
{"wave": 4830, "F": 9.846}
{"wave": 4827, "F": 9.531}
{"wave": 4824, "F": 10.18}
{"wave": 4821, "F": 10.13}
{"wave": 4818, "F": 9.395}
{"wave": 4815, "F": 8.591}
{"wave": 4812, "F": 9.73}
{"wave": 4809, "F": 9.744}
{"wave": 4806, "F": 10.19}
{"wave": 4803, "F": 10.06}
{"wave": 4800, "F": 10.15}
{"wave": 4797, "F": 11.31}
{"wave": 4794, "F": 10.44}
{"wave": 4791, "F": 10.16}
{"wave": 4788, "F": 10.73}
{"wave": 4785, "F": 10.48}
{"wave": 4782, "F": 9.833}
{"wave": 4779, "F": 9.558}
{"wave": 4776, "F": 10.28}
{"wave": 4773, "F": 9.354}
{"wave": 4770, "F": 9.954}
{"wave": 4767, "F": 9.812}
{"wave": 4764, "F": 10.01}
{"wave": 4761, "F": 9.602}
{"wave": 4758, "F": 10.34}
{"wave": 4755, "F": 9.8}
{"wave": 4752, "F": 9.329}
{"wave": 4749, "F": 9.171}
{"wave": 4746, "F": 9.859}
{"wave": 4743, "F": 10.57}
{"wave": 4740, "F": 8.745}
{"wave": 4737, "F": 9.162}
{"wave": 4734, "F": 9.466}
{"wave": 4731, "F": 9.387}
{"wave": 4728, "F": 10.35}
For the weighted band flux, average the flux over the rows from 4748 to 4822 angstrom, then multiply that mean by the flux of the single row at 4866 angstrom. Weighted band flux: 94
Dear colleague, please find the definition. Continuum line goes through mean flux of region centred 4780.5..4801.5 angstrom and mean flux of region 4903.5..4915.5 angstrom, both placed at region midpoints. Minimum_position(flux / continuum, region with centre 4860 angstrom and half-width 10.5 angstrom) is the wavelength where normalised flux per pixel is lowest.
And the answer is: 4869 angstrom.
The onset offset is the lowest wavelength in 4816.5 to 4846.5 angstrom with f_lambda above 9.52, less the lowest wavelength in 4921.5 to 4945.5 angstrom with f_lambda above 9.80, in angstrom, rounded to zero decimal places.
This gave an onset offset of -105 angstrom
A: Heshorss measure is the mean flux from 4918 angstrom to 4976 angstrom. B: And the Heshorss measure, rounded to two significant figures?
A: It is 9.6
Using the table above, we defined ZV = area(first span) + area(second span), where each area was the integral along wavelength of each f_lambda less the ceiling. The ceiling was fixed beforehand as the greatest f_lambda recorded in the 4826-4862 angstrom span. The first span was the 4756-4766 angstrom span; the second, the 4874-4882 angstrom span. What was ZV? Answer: -3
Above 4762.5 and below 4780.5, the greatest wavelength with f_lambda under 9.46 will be 4773 angstrom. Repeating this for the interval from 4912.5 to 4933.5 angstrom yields 4923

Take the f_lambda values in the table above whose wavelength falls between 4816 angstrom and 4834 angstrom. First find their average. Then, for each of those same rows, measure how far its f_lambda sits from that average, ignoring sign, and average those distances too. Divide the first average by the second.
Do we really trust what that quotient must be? 32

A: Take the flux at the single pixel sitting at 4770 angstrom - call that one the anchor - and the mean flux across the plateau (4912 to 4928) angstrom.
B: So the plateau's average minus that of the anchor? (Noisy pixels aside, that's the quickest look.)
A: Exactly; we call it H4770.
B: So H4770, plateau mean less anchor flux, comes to -0.3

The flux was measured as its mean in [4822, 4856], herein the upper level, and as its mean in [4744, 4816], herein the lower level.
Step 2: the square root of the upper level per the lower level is 0.988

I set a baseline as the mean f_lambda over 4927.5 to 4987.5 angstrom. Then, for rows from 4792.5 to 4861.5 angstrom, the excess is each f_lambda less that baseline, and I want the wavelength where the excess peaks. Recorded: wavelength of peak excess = 4797 angstrom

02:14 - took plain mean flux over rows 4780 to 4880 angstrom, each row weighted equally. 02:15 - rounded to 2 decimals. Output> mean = 9.83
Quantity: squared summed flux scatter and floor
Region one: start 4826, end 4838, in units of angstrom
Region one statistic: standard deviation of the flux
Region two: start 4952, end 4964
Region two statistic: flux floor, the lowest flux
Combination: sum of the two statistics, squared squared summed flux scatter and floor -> 96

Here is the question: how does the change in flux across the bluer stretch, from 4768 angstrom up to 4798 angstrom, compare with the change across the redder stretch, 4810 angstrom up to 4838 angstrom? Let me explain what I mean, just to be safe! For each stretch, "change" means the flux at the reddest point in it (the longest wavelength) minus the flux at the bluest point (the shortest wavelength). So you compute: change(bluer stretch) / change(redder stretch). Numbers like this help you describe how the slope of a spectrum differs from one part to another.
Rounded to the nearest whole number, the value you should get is 4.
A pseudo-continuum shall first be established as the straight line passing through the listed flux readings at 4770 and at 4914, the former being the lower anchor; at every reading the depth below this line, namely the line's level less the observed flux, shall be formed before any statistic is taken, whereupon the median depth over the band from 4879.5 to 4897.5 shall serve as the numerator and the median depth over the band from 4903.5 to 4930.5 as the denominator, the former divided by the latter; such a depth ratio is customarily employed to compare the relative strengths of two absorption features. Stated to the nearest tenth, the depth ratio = -30.8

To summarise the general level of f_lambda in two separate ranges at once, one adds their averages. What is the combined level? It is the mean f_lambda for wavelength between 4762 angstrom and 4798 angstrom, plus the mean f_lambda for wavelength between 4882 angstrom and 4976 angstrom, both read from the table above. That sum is 19.8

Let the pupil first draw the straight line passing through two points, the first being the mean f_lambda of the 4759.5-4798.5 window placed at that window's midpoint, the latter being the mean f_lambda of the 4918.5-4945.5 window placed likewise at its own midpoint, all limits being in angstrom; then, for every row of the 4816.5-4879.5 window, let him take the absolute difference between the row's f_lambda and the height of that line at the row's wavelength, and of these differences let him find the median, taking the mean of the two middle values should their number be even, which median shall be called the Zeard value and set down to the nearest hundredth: 0.44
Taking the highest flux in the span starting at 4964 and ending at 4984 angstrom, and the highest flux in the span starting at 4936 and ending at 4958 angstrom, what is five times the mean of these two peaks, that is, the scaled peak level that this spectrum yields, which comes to 50.2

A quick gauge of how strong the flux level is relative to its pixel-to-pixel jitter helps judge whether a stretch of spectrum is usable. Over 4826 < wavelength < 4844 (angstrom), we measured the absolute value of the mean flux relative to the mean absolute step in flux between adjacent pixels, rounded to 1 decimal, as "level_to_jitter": 24.5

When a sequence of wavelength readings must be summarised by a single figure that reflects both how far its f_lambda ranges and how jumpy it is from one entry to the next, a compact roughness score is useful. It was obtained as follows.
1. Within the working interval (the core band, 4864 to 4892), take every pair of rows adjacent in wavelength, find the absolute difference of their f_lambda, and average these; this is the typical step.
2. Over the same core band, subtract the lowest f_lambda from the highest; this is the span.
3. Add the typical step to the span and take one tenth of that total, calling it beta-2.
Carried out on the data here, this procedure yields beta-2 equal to 0.194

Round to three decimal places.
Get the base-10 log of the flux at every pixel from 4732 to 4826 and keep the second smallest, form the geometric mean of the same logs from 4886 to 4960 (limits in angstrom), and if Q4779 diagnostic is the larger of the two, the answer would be 0.989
